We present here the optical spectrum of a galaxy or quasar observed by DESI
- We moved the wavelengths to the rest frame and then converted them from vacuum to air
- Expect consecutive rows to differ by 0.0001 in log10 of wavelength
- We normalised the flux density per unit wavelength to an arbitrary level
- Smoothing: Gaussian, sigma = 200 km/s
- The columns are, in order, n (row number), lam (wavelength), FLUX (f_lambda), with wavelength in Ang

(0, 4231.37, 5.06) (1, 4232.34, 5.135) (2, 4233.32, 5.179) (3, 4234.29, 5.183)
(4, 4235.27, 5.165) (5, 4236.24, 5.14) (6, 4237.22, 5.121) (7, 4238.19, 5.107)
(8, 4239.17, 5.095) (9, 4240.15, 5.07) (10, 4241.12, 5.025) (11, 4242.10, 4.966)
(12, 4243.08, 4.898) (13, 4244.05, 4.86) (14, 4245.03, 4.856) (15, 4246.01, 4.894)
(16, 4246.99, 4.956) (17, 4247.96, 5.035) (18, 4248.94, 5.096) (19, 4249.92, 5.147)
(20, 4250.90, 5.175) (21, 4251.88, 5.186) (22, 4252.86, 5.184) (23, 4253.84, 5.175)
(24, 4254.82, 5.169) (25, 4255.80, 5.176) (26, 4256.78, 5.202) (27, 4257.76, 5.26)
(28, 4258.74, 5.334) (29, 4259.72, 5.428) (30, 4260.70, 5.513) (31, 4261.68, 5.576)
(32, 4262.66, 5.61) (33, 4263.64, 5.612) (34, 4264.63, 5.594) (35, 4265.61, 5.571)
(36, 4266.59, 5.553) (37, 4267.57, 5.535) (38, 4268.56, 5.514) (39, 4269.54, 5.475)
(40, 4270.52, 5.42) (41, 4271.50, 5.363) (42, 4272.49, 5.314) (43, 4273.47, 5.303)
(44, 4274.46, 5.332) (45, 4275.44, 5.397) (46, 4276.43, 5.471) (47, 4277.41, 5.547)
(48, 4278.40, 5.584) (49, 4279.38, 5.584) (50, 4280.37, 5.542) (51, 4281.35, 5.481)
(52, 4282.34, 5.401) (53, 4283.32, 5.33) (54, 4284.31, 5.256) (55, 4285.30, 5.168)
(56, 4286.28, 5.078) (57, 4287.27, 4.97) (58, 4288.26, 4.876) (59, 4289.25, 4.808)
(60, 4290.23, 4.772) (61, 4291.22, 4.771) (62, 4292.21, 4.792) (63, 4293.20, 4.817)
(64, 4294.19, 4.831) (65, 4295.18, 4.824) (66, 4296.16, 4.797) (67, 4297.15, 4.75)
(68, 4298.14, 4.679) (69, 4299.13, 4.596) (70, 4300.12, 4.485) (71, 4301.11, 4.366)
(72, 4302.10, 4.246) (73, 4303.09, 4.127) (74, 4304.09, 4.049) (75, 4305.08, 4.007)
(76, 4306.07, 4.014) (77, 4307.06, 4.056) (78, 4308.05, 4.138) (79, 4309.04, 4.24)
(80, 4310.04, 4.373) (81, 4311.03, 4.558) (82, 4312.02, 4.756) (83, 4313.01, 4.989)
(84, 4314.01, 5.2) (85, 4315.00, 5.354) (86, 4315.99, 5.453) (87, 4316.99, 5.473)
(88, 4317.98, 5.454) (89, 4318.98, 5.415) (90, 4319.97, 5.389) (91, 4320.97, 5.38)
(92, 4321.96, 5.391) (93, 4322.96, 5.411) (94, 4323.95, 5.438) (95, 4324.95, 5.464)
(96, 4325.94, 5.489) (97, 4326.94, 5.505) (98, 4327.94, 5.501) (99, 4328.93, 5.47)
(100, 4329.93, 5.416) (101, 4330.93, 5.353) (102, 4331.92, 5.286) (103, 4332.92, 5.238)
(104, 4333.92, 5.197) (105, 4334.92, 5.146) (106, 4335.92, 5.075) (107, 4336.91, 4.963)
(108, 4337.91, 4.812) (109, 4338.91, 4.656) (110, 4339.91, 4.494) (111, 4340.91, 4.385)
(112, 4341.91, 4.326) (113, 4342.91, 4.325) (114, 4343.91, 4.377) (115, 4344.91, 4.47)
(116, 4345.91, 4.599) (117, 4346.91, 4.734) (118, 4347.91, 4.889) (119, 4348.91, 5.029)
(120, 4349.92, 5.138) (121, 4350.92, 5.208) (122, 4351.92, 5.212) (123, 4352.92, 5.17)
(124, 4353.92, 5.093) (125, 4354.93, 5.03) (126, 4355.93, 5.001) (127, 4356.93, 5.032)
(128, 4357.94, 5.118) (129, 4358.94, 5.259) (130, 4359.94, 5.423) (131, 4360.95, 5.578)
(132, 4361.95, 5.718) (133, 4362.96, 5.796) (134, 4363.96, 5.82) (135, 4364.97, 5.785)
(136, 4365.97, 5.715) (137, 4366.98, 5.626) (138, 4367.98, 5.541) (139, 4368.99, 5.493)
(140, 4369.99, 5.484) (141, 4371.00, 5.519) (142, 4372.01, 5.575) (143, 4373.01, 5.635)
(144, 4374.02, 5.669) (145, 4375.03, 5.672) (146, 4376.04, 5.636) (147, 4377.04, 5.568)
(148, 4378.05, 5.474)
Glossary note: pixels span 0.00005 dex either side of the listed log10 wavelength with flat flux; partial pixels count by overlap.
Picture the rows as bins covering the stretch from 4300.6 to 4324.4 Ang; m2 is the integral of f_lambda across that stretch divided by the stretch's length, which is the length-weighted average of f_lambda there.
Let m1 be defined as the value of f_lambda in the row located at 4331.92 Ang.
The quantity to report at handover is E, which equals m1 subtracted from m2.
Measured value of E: -0.48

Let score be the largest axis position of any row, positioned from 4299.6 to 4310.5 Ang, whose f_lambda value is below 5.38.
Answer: 4310.04 Ang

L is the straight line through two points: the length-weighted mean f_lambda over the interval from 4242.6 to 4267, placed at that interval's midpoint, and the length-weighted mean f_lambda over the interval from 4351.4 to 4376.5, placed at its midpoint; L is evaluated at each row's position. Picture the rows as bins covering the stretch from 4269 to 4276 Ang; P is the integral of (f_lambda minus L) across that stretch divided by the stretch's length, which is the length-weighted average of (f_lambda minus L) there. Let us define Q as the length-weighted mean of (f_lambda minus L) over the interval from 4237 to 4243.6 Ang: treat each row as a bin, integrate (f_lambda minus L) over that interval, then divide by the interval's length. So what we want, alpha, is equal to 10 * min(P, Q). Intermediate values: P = 0.1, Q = -0.18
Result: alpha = -2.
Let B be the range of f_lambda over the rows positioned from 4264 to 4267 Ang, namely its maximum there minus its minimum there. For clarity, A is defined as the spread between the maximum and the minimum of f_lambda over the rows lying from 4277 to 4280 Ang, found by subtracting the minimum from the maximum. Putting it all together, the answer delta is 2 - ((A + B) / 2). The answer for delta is 1.96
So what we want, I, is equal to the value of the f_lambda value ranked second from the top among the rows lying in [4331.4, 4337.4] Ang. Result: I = 5.238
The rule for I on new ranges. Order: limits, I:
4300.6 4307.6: 4.246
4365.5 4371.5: 5.626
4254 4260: 5.334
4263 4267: 5.594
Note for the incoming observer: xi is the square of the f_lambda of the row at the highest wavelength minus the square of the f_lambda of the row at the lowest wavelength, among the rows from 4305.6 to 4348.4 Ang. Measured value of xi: 8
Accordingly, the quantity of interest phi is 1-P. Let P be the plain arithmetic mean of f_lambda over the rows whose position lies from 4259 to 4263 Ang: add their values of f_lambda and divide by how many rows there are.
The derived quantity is -4.53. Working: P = 5.5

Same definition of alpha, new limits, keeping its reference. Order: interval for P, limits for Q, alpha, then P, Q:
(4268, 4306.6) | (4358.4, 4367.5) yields -3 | -0.3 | 0.17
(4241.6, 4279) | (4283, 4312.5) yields -7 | 0.0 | -0.72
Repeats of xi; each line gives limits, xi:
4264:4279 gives 0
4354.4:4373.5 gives 6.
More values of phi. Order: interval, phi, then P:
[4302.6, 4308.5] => -3.07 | 4.1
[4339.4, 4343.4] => -3.38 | 4.4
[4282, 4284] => -4.37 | 5.4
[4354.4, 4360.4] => -4.14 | 5.1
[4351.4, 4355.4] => -4.13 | 5.1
